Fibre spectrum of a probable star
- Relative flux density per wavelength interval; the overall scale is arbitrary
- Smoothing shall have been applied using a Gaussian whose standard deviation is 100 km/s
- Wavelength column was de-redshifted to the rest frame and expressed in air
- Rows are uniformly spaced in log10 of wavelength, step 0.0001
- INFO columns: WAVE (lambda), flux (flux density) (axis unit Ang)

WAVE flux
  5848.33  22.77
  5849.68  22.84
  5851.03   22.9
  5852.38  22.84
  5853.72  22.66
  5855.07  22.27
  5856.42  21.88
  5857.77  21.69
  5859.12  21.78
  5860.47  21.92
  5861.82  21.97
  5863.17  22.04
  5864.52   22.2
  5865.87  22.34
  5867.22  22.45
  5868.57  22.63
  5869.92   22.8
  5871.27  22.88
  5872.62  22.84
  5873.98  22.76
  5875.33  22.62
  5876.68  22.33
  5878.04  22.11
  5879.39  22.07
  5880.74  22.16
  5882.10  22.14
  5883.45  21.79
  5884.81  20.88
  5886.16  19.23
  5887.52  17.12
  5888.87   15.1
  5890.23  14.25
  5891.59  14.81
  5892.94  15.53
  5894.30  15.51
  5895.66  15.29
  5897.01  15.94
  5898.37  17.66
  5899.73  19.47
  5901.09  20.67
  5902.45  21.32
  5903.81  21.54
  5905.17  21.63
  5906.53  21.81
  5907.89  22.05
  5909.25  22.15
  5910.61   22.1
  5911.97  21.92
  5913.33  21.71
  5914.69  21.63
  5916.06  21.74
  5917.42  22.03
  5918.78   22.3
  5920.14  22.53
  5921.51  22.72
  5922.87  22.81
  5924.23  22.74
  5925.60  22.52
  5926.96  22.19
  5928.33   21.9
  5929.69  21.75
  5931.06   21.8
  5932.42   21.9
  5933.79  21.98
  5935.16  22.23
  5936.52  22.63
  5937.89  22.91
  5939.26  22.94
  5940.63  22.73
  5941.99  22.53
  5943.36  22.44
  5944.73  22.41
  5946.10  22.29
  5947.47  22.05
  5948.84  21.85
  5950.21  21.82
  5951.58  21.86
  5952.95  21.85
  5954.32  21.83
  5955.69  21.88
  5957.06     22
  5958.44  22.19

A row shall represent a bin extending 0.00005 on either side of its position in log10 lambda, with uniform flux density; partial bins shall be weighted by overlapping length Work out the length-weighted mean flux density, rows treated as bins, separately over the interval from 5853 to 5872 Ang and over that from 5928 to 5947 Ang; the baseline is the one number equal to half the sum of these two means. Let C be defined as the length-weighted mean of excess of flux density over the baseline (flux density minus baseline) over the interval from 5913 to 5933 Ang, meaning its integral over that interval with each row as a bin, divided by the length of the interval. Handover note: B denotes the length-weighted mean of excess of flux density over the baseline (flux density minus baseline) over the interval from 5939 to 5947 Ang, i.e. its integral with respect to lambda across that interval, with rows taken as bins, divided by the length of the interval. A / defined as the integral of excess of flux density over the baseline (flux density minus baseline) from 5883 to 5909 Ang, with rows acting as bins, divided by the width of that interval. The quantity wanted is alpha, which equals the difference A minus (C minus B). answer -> -3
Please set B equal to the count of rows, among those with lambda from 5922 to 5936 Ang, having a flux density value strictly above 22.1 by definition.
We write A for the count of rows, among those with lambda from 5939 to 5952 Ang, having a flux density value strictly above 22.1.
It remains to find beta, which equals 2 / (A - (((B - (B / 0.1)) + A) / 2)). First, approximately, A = 6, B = 5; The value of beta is 0.078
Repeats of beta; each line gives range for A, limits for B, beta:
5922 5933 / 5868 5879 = 0.053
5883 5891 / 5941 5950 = 0.111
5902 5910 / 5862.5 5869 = 0.108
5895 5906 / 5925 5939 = 0.089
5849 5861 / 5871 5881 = 0.059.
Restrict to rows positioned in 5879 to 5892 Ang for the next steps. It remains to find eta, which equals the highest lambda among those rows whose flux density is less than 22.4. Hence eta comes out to 5891.59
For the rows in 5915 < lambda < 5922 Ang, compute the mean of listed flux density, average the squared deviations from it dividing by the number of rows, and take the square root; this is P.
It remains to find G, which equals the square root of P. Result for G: 0.59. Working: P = 0.35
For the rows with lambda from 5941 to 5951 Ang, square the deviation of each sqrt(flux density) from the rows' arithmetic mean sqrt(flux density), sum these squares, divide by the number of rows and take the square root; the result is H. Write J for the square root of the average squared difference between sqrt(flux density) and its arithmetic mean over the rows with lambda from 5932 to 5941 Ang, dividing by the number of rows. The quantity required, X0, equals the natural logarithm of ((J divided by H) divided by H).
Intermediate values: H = 0.029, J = 0.042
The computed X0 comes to 3.9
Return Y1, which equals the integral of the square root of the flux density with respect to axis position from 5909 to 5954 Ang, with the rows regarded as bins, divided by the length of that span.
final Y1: 4.713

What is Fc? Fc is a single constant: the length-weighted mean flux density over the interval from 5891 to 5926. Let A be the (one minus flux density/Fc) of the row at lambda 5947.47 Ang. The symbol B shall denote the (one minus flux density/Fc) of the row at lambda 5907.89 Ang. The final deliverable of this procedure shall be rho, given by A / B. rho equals 1.0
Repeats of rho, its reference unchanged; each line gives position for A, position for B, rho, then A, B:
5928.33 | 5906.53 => 1.1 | -0.07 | -0.065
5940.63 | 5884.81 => 5.5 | -0.11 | -0.020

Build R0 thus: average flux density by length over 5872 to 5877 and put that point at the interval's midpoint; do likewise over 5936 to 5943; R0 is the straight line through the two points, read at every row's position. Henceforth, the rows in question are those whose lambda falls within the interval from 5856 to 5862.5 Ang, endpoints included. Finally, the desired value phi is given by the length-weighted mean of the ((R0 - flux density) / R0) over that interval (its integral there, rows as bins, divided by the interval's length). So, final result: 0.03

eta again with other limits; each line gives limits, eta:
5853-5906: 5905.17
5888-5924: 5918.78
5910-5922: 5918.78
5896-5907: 5906.53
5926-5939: 5935.16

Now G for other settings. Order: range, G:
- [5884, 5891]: 1.57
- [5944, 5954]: 0.47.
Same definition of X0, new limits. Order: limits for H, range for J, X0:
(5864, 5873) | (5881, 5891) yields 6.2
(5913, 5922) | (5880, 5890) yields 5.1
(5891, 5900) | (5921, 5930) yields 0.2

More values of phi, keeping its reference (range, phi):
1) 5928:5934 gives 0.04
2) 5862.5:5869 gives 0.01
